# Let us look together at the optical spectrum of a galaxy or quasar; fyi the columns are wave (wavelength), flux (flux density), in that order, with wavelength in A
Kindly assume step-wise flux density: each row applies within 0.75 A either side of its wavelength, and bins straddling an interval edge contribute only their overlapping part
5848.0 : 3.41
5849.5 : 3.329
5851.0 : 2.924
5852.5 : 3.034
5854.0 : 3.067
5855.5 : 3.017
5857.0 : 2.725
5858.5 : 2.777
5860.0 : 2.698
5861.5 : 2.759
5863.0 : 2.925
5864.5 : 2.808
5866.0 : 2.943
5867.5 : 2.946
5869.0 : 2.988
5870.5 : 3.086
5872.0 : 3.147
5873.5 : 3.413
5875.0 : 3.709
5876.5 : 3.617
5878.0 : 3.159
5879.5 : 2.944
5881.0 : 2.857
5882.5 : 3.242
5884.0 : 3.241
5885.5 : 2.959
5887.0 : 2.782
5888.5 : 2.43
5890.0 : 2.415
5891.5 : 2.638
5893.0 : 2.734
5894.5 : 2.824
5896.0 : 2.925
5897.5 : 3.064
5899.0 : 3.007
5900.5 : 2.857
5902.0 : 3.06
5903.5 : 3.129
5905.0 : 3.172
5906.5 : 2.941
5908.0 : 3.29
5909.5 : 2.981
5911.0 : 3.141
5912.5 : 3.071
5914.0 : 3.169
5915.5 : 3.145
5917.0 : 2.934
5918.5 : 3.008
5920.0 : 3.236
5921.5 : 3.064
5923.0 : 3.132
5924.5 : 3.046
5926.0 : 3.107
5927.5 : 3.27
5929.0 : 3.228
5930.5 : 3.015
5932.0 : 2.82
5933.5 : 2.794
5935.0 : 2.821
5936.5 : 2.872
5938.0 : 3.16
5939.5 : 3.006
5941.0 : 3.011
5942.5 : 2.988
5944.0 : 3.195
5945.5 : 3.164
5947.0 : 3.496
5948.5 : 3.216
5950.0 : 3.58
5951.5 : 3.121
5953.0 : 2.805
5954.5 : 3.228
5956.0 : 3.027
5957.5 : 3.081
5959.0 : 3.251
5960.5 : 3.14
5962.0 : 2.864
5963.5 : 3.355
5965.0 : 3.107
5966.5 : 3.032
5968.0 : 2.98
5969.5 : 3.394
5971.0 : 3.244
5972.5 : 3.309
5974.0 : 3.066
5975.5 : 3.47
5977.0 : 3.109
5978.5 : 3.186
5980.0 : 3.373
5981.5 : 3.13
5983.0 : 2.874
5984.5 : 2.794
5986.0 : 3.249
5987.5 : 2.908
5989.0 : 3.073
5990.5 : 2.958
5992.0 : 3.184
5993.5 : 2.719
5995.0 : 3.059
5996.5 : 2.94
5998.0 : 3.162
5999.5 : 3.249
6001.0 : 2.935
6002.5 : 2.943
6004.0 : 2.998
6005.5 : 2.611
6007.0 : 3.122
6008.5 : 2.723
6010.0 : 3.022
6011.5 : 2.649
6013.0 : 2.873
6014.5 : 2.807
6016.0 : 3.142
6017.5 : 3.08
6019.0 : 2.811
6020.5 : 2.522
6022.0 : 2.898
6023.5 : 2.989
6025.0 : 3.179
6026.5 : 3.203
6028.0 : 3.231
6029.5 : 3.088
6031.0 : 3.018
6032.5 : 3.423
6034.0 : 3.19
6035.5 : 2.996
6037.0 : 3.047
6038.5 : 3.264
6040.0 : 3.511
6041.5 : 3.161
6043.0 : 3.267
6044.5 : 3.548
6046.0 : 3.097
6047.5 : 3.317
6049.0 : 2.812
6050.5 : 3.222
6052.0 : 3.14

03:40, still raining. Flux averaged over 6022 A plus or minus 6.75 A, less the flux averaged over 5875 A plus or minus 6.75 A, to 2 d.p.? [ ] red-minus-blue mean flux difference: -0.21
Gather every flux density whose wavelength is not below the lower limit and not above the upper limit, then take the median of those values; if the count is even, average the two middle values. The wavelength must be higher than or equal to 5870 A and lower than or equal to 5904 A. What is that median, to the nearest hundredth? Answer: 3.01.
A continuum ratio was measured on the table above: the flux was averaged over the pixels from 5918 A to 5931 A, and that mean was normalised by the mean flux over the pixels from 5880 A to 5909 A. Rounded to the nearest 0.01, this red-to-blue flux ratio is 1.07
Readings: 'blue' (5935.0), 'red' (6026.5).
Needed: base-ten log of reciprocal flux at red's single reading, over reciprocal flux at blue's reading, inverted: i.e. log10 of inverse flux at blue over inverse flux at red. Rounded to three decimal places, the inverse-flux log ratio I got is 0.055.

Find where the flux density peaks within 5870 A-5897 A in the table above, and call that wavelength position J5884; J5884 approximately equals 5875.0 A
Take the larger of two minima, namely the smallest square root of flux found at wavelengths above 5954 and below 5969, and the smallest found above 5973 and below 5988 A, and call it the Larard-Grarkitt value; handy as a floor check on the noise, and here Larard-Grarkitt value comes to 1.69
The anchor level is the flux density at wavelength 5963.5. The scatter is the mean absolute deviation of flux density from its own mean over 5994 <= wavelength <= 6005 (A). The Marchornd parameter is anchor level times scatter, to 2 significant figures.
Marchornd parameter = 0.33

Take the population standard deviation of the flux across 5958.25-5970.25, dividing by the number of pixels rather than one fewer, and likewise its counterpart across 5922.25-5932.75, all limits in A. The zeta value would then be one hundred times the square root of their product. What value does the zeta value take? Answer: 15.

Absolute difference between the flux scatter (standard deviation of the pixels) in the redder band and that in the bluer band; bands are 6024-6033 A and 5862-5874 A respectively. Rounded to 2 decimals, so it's 0.05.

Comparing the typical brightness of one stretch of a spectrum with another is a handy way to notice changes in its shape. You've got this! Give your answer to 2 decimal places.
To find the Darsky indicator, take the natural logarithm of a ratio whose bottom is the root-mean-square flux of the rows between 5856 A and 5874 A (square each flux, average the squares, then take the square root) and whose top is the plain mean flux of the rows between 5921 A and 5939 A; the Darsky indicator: 0.03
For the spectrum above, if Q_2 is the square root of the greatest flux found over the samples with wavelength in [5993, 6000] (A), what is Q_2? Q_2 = 1.80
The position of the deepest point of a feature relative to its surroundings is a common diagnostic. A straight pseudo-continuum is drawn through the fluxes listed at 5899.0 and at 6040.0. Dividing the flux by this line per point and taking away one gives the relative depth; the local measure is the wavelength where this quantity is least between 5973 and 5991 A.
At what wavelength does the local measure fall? 5984.5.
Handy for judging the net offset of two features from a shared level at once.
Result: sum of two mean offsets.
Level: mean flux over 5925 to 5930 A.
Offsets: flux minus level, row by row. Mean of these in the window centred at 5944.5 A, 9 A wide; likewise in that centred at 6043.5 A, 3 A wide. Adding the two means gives 0.2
